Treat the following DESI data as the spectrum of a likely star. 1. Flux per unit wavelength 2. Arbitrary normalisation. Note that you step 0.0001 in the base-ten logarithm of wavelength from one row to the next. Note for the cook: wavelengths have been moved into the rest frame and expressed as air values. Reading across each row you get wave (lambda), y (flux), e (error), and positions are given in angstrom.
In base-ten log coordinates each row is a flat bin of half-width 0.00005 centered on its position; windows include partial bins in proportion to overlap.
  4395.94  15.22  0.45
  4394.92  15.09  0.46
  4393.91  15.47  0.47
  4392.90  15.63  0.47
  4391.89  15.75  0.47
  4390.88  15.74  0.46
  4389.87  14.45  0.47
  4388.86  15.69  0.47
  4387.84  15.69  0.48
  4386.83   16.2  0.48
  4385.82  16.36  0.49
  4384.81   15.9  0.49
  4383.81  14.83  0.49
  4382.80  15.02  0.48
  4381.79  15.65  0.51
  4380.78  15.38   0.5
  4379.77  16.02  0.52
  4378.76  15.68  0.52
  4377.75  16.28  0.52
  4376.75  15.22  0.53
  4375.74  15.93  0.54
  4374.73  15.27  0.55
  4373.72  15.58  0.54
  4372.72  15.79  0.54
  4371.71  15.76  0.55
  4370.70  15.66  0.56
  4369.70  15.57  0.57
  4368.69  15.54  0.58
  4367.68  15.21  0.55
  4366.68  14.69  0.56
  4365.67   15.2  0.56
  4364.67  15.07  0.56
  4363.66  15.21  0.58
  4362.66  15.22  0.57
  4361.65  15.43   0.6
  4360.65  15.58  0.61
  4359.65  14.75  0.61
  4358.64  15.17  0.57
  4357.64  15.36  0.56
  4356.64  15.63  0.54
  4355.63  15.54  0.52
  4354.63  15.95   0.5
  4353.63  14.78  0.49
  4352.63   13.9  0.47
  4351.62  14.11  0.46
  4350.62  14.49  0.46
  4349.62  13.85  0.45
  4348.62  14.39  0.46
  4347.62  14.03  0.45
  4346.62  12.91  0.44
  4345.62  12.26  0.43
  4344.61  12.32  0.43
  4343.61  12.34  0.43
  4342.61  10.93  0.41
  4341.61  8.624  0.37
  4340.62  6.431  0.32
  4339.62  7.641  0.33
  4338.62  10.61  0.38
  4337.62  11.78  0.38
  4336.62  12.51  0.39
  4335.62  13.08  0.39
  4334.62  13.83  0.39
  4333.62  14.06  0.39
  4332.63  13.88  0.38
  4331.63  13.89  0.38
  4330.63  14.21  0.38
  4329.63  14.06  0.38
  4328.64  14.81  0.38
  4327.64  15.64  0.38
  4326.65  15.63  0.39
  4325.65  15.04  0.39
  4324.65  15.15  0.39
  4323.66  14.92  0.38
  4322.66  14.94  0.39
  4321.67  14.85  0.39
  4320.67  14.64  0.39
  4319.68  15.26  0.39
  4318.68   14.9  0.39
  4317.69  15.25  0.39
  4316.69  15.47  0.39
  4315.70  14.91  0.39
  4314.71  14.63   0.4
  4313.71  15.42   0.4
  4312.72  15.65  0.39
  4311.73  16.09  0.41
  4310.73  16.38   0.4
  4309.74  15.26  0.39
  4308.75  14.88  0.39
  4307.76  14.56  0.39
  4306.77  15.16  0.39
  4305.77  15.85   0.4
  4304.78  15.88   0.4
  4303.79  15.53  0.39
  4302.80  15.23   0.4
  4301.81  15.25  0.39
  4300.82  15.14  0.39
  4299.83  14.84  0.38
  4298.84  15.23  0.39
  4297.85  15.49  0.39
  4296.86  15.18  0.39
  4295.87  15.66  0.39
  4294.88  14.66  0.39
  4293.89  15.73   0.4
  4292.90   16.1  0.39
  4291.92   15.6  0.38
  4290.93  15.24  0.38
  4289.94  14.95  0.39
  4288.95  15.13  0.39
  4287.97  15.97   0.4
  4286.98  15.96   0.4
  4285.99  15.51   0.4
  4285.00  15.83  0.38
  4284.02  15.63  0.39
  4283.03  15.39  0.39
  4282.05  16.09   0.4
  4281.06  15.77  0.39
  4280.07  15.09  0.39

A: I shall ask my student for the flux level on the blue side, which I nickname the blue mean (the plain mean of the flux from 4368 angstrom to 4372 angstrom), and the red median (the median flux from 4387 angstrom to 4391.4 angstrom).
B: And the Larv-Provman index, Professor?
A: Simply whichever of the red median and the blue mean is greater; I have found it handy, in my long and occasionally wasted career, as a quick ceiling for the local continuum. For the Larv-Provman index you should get 15.7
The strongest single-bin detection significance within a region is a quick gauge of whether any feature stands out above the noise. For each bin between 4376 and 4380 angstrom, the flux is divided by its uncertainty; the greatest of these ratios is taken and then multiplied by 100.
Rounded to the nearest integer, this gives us 3131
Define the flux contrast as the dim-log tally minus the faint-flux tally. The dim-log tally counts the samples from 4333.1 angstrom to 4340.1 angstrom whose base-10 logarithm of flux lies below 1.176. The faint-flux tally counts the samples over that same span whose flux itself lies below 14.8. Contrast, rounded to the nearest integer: 0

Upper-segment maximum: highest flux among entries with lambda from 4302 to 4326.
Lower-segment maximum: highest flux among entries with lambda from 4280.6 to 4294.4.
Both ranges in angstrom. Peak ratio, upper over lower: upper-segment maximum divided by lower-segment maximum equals 1.017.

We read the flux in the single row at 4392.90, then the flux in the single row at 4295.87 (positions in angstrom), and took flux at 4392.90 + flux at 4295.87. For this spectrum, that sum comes 31.3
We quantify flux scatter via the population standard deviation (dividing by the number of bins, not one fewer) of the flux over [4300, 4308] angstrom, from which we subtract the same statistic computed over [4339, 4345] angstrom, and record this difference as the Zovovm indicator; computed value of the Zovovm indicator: -1.9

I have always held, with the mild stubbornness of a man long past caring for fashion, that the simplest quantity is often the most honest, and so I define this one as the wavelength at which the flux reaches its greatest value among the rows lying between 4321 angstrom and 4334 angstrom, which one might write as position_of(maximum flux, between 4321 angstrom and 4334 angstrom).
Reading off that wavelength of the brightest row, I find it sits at 4327.64 angstrom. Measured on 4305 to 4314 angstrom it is 4310.73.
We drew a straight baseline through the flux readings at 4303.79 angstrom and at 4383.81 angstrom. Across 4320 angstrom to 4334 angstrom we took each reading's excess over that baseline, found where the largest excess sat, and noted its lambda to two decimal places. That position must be 4327.64 angstrom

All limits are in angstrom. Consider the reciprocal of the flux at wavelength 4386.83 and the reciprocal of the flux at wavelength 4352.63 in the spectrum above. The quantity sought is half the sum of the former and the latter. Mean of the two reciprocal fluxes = 0.0668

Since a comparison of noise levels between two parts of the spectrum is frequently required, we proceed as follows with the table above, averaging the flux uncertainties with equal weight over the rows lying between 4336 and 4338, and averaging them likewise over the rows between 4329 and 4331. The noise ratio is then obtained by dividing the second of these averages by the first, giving 0.99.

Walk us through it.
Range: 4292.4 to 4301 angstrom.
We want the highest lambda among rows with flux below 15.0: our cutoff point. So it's 4299.83 angstrom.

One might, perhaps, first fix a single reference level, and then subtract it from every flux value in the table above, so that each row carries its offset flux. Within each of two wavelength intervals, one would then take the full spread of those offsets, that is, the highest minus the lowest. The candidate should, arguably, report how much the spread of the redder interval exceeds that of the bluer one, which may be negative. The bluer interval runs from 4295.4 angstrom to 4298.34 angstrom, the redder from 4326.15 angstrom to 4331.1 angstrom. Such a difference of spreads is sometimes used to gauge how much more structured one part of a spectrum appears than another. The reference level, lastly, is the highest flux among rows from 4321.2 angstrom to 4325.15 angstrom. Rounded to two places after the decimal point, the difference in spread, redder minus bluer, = 1.10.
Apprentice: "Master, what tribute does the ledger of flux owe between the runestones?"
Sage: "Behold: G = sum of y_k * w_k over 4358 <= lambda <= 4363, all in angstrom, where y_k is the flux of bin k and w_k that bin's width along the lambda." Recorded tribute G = 76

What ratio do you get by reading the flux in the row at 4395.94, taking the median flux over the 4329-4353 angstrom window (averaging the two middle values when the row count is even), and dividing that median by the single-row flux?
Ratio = 0.88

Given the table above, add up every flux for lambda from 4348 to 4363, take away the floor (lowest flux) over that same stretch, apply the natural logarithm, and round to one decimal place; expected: 5.3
